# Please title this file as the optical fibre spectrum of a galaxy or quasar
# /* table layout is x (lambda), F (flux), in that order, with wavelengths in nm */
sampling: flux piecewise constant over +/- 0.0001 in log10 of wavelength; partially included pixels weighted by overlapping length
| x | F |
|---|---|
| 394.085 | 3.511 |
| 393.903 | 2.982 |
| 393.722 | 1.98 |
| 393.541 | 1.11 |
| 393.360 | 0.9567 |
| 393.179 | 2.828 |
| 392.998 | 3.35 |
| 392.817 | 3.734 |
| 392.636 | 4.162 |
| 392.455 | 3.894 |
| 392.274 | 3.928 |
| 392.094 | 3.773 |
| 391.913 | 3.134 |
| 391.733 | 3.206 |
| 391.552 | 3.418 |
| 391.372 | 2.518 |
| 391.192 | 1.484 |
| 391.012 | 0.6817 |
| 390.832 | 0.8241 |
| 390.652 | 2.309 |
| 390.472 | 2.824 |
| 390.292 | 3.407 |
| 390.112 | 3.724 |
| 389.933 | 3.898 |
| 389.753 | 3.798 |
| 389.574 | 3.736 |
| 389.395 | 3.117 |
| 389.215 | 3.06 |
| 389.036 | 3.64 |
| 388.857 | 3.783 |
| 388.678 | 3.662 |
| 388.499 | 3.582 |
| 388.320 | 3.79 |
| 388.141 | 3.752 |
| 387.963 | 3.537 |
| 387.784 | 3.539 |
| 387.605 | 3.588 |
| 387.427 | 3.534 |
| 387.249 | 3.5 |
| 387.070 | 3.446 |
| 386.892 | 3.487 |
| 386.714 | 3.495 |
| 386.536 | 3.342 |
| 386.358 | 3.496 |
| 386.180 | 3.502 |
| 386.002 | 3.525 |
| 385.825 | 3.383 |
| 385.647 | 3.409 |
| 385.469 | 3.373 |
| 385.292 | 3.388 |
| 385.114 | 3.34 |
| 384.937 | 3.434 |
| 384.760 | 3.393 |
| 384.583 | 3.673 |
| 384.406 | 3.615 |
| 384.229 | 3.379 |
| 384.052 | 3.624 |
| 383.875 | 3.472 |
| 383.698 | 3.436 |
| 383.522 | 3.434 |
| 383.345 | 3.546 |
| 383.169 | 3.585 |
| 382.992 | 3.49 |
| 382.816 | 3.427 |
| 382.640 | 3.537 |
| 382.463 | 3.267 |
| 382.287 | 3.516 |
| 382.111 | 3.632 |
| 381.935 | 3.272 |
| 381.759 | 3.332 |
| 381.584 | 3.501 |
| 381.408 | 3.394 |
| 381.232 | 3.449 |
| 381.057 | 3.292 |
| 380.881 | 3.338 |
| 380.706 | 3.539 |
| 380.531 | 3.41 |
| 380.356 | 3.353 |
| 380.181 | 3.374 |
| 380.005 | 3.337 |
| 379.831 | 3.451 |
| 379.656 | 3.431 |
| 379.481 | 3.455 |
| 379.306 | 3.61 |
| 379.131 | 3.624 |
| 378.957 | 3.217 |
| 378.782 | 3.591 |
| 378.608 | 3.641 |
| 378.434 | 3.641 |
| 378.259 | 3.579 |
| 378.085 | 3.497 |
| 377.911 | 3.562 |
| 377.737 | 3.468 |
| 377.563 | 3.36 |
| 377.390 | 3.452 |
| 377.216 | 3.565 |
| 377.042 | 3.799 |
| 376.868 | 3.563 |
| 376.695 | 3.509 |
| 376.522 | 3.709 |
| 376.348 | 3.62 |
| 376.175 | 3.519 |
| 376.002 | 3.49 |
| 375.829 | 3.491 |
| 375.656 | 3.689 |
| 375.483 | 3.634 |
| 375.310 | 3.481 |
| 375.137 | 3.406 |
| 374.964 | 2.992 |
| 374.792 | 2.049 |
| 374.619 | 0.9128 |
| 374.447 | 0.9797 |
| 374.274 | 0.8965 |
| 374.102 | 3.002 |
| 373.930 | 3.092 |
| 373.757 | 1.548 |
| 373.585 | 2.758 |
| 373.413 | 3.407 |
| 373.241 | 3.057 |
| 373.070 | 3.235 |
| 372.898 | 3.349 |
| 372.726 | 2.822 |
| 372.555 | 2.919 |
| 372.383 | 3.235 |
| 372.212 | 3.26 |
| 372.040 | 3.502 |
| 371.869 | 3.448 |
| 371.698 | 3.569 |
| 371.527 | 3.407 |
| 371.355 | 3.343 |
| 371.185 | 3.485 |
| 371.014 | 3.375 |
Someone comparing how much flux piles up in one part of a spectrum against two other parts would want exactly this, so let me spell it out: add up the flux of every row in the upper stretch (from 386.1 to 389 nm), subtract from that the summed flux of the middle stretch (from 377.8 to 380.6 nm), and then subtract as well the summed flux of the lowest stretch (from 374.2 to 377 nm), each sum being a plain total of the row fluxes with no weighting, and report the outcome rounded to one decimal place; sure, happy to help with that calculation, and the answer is -45.7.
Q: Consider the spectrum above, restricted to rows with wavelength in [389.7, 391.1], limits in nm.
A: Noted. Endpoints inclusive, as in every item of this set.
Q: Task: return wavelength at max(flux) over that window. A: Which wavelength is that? 389.933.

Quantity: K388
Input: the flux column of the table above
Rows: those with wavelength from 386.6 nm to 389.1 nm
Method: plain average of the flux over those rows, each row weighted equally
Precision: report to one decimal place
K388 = 3.6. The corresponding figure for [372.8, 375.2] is 2.5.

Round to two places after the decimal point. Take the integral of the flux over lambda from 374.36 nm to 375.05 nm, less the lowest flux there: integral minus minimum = 0.28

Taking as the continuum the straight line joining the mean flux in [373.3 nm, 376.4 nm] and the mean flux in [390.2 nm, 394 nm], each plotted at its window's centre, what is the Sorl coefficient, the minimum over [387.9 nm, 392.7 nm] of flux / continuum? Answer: 0.25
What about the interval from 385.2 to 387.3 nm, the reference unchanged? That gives 1.23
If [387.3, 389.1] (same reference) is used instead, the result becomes 1.30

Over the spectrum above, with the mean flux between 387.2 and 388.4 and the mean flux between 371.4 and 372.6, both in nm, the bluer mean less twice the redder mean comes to -3.9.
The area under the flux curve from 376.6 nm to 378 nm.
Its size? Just 5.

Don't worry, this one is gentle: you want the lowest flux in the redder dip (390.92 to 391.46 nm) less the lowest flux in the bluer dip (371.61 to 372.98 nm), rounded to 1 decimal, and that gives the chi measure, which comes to -2.1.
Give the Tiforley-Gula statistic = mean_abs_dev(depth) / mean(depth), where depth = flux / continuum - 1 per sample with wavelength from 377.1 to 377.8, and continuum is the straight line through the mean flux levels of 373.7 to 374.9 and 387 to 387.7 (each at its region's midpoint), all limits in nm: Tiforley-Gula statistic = 0.07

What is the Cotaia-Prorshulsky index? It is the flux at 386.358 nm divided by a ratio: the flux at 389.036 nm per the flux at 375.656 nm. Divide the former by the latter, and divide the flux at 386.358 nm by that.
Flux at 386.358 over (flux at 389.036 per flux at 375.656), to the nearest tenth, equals 3.5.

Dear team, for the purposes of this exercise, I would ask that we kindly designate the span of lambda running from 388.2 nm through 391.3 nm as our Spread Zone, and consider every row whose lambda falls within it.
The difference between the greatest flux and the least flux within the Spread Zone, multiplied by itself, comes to 10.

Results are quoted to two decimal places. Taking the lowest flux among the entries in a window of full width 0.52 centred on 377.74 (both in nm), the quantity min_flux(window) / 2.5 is 1.34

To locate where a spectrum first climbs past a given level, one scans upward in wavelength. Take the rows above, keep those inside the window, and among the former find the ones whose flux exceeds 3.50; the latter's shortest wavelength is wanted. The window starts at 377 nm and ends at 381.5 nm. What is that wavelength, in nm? 377.042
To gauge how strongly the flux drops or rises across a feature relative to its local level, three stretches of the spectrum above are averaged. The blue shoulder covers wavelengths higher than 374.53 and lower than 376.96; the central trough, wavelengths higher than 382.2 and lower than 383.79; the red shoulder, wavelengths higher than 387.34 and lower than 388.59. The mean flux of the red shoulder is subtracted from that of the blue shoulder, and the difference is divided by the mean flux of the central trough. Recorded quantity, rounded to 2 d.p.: -0.11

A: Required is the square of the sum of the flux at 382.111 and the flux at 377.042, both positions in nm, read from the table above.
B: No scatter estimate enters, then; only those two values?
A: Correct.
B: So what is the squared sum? 55.2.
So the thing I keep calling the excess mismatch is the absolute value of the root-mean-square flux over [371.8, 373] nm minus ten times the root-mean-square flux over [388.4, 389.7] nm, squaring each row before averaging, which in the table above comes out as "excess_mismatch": 32.0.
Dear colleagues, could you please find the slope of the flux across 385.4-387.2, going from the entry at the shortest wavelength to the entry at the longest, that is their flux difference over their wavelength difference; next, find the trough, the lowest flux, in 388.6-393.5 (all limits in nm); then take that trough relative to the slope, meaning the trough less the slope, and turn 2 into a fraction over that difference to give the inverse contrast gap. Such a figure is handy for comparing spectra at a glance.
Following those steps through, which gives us 3.14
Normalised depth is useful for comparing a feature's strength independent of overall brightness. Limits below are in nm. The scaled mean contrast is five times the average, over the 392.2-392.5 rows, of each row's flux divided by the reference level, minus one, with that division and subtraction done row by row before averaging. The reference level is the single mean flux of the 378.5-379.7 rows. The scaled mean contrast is 0.57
